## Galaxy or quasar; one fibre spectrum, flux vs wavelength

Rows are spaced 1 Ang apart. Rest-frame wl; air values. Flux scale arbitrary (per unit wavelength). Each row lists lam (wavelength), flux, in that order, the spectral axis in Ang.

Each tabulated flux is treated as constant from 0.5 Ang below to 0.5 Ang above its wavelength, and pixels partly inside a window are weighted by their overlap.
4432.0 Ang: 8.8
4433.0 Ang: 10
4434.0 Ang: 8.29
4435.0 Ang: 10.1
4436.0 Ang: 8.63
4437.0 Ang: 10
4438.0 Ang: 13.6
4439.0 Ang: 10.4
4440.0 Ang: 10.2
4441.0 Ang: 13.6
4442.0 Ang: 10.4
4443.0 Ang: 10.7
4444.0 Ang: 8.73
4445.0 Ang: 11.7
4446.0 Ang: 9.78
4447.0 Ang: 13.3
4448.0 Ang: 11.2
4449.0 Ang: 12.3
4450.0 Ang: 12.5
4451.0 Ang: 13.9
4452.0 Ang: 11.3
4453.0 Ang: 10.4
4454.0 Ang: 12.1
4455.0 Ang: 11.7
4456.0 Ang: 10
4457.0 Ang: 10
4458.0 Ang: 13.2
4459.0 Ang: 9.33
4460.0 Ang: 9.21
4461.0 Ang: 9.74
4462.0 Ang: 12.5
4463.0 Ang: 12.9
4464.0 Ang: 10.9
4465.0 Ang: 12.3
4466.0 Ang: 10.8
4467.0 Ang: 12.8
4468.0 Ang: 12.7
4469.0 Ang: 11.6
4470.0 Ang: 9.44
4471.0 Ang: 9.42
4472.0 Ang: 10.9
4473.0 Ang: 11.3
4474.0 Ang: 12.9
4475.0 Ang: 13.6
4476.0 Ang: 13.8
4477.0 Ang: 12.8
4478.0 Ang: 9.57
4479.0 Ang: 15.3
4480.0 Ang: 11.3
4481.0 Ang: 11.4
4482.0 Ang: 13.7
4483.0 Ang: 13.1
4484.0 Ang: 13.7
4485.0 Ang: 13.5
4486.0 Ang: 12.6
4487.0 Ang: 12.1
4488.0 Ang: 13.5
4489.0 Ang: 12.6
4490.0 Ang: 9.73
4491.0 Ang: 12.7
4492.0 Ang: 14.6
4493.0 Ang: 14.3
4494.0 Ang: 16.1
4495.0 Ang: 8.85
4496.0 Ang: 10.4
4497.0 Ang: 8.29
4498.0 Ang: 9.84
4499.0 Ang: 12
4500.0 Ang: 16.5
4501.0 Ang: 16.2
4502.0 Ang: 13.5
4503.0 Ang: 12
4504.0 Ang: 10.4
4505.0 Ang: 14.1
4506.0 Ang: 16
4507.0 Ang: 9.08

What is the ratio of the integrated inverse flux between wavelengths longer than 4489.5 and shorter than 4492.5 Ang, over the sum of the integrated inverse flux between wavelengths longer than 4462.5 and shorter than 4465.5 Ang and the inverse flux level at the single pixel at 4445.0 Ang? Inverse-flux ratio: 0.74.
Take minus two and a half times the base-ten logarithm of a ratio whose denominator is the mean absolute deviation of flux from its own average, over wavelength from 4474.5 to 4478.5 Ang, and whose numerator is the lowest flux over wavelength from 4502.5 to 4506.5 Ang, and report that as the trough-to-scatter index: -2.15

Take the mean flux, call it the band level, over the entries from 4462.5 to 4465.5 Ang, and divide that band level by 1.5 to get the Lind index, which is 8.0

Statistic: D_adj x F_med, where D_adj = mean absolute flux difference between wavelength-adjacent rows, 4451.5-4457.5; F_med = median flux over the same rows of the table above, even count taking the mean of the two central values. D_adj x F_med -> 10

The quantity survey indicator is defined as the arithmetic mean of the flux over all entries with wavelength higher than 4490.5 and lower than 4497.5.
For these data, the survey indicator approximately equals 12.2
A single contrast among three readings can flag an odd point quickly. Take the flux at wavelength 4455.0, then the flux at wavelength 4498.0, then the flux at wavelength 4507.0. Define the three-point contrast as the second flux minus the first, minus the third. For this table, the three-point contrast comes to -10.9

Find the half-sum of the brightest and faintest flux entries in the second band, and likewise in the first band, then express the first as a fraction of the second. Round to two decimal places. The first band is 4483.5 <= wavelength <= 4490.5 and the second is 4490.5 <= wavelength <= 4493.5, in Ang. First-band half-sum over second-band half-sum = 0.86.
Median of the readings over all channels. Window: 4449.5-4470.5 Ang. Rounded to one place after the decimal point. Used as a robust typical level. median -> 11.6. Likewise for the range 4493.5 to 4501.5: 11.2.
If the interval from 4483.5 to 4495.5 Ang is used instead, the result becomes 13.1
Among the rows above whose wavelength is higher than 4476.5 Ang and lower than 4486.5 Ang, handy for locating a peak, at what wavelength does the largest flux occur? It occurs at 4479.0 Ang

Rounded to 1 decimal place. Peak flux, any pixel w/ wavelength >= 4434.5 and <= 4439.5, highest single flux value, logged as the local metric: 13.6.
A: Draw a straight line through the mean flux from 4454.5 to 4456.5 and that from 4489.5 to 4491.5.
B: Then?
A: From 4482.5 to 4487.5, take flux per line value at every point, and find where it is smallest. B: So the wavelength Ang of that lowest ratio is 4487.0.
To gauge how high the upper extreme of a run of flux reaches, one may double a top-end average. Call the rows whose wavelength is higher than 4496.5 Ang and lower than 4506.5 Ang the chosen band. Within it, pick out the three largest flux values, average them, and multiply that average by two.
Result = 32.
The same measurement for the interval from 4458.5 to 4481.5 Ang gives 28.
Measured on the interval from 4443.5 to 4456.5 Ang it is 26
